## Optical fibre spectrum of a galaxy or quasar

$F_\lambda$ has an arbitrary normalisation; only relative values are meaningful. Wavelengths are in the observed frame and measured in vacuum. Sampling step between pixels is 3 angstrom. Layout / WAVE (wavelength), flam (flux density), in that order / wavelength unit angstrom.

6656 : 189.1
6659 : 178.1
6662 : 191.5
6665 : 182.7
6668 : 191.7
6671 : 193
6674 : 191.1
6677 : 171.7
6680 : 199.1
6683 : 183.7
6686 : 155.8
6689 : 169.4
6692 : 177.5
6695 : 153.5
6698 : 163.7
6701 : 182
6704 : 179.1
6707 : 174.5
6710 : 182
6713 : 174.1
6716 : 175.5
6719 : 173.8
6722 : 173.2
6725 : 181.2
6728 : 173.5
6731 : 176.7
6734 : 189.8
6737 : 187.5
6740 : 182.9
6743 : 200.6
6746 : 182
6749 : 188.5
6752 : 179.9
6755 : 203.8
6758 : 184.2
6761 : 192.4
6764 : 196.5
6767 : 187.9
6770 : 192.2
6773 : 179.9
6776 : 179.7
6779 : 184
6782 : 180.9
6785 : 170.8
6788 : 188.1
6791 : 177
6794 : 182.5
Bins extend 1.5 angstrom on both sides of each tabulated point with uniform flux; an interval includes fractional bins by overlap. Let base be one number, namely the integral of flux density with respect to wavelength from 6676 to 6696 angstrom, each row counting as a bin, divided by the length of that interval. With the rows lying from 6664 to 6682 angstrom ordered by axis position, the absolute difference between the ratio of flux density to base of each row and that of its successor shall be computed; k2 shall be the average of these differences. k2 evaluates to 0.068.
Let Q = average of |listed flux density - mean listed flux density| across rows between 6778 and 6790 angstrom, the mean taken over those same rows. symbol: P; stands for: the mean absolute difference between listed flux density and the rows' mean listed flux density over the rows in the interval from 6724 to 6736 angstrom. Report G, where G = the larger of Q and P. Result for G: 5.2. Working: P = 5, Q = 5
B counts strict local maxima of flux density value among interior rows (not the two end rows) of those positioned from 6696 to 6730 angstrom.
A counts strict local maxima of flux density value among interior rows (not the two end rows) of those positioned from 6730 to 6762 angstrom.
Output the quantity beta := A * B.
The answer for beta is 16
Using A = 4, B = 4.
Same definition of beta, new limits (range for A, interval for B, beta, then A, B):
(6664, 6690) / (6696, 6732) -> 8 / 2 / 4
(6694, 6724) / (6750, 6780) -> 9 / 3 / 3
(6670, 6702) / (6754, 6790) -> 6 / 2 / 3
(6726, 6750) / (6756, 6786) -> 6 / 2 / 3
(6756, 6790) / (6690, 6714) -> 6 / 3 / 2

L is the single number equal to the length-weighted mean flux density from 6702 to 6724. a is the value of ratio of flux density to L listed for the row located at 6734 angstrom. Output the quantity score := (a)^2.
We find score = 1.16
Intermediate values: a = 1.08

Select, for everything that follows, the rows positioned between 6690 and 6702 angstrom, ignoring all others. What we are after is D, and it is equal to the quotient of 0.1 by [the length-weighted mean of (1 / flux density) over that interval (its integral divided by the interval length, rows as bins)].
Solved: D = 16.8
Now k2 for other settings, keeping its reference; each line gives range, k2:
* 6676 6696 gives 0.112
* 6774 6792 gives 0.053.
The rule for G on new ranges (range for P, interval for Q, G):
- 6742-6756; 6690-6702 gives 10.6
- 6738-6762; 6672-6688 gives 13.2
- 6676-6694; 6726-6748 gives 10.6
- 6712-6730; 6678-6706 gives 11.7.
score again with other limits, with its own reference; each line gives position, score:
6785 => 0.94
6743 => 1.29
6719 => 0.97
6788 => 1.14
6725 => 1.06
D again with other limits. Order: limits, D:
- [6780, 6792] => 17.9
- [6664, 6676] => 18.9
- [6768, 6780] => 18.4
